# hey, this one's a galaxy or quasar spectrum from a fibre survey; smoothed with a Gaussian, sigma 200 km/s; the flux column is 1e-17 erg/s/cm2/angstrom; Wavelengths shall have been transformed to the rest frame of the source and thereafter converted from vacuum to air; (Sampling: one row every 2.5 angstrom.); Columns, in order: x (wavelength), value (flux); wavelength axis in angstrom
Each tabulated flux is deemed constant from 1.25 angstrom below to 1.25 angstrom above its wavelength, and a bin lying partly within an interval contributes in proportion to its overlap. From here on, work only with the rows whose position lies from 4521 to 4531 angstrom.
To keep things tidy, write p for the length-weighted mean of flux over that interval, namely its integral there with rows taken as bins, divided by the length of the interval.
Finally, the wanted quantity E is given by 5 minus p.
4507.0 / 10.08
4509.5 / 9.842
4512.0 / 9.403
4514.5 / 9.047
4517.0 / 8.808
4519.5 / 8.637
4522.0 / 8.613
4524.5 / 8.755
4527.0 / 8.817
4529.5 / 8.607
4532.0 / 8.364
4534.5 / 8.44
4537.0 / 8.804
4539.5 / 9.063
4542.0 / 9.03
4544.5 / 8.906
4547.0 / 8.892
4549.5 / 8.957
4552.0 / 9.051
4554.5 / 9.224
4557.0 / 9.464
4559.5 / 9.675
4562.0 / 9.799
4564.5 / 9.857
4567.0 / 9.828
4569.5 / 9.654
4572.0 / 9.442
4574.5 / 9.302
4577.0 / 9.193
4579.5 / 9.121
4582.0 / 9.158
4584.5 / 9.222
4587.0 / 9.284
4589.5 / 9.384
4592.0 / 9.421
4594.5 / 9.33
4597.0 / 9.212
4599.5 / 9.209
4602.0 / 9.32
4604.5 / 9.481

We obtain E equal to -3.7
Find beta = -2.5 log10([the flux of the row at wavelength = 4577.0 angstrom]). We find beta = -2.41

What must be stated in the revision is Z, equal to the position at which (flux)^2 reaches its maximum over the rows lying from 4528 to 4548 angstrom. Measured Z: 4539.5 angstrom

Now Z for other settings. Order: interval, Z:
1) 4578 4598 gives 4592.0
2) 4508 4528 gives 4509.5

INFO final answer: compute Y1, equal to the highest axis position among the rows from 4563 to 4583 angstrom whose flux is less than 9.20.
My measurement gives 4582.0 angstrom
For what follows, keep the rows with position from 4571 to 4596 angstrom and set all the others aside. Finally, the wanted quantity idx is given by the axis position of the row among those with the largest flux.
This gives 4572.0 angstrom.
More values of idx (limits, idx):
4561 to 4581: 4564.5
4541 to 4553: 4552.0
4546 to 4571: 4564.5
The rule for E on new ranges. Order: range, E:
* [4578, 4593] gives -4.3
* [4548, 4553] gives -4.0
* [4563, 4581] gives -4.5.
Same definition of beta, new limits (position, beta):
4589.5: -2.43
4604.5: -2.44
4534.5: -2.32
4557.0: -2.44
